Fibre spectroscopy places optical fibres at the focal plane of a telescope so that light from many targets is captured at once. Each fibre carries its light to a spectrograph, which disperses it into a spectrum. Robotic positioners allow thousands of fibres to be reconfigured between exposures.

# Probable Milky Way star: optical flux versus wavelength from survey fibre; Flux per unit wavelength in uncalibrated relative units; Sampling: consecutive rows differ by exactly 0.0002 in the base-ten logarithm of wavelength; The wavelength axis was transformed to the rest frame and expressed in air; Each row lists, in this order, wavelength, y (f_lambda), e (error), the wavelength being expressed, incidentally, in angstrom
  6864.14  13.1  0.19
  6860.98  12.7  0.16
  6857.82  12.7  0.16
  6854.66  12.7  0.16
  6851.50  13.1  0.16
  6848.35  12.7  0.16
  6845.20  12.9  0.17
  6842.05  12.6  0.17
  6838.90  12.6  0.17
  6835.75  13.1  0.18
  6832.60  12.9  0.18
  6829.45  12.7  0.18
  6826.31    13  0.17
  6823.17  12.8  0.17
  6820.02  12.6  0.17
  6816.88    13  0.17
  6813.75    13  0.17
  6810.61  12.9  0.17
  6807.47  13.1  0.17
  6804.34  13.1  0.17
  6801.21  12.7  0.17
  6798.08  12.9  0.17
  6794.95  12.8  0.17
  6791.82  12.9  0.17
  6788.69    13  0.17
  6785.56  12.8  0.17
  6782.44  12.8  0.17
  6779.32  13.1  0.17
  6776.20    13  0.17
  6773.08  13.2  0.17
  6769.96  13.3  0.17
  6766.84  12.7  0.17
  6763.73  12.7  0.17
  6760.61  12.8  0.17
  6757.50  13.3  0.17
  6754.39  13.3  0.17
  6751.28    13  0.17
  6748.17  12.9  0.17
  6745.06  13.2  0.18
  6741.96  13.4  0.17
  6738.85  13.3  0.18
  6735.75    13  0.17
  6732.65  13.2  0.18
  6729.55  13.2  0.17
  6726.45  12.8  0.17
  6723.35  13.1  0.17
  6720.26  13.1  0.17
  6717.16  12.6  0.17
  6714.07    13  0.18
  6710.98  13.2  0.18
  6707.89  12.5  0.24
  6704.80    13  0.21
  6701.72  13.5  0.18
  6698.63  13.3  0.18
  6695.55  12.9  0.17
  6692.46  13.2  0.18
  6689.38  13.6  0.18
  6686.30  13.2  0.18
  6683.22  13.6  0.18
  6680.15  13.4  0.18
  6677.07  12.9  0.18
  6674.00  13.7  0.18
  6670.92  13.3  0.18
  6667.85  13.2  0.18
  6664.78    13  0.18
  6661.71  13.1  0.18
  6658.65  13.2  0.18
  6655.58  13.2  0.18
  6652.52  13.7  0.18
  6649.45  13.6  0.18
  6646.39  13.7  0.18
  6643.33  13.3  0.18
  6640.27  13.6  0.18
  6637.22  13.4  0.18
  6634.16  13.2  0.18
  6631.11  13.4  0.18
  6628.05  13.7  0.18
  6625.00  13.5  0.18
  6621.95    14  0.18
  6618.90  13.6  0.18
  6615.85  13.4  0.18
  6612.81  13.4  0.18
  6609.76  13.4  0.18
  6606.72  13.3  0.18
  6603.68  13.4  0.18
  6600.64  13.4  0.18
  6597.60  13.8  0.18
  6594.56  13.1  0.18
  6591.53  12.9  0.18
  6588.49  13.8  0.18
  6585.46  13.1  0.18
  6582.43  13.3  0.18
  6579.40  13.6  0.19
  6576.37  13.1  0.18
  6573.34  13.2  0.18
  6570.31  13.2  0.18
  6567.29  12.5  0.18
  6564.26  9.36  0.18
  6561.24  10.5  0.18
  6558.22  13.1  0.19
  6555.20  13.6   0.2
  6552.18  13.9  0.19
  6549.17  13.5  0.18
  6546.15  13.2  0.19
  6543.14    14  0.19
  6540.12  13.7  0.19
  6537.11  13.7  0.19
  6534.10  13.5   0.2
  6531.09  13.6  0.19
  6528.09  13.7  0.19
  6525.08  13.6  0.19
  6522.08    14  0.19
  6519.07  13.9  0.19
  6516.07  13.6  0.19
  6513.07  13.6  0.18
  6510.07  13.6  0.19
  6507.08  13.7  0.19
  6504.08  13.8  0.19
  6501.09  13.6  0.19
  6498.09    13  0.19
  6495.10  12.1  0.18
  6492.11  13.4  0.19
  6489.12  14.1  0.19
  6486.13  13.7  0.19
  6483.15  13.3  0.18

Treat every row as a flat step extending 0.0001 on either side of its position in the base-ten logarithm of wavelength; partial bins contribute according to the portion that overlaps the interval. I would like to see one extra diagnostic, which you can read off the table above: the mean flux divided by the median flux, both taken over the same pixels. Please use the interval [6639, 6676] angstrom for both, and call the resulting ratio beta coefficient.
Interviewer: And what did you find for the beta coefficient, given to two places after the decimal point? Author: 1.01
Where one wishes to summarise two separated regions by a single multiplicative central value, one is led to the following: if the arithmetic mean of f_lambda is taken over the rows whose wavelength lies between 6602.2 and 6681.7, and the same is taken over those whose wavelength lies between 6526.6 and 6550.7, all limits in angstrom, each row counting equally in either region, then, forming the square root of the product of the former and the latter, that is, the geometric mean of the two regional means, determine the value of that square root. 13.5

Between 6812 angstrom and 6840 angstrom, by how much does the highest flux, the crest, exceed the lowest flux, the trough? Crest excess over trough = 0.50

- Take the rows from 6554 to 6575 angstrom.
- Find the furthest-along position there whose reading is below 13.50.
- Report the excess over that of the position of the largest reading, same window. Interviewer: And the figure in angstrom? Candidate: -18.1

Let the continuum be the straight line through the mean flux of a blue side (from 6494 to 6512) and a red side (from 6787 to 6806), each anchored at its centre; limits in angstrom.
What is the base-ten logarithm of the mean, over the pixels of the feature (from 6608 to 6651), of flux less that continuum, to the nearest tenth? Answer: -0.4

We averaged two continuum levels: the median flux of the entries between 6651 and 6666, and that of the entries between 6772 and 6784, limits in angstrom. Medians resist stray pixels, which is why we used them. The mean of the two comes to 13.1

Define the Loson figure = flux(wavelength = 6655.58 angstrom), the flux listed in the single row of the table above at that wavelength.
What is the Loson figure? 13.2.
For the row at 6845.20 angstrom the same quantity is 12.9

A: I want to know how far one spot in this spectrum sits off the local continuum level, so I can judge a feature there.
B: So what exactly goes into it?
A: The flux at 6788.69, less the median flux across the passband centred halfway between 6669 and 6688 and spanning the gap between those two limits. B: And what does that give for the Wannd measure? -0.35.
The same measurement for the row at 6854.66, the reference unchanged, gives -0.65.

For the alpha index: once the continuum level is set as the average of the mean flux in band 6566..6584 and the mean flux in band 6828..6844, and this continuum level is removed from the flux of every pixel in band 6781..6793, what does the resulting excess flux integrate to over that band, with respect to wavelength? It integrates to -1.1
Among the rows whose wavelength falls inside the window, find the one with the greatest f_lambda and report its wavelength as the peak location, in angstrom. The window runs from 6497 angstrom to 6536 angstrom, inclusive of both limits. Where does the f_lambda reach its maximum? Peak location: 6522.08 angstrom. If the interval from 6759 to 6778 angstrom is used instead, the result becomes 6769.96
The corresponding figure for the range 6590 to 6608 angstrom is 6597.60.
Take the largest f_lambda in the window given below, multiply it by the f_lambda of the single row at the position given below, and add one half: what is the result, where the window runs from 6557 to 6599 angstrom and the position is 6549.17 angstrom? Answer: 187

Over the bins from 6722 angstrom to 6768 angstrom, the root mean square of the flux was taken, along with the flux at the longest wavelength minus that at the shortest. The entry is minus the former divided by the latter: 33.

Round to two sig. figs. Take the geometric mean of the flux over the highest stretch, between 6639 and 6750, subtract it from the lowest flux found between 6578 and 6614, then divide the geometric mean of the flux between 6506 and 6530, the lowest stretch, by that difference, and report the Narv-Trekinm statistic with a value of -44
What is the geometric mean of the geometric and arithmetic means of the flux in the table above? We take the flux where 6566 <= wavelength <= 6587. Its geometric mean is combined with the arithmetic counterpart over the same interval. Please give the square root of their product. 13.1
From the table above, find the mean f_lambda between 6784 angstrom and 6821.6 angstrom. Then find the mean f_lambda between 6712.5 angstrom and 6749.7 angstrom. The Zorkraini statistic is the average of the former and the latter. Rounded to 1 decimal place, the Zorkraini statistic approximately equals 13.0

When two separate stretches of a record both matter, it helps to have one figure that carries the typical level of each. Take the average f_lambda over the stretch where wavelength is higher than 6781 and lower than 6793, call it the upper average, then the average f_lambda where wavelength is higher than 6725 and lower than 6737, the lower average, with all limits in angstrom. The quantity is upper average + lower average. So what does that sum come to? 25.9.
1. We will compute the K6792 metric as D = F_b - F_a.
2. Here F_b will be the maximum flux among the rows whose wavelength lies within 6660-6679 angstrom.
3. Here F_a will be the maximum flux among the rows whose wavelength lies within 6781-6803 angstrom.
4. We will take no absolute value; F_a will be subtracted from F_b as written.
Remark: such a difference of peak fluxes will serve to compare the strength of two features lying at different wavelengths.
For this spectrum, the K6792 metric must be 0.7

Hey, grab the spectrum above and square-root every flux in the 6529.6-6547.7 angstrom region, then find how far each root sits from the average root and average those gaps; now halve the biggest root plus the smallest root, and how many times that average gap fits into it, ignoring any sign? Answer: 148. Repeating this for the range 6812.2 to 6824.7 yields 171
